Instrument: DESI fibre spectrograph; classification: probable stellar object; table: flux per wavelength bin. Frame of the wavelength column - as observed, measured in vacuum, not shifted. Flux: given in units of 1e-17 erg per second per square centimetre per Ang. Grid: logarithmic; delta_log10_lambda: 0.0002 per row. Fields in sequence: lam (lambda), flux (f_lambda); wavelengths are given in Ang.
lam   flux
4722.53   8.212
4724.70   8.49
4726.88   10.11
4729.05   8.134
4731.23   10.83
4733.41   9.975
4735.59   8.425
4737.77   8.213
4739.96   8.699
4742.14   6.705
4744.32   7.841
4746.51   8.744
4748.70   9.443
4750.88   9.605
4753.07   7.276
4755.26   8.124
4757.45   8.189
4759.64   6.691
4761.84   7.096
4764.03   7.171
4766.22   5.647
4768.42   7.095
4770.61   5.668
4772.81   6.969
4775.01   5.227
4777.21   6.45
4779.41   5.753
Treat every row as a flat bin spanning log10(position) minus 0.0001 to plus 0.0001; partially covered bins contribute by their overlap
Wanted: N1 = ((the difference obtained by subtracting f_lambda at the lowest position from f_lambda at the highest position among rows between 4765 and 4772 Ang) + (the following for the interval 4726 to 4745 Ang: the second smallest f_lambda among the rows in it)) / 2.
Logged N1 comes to 3.93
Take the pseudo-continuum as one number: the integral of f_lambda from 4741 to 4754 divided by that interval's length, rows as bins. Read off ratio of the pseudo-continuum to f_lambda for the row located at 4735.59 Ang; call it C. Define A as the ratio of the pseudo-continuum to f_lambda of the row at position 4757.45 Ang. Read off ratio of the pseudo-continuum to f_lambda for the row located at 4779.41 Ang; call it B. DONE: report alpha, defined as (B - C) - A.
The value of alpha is -0.6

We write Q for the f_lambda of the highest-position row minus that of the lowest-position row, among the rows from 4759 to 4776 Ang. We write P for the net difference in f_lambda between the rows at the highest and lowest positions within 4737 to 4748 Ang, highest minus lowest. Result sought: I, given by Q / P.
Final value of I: -2.8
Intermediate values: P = 0.5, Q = -1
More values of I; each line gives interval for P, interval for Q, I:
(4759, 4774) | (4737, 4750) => 4.4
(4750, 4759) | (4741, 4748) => -1.4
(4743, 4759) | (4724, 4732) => 6.7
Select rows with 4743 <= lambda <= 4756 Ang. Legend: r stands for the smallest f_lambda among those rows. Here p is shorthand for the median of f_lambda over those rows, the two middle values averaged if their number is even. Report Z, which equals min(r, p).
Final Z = 7.28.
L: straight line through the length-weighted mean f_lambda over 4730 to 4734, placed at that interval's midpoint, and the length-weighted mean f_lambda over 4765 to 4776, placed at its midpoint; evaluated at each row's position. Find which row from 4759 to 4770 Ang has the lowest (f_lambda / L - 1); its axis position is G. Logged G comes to 4766.22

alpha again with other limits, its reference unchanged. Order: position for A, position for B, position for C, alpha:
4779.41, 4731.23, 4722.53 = -1.7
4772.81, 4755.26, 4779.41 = -1.6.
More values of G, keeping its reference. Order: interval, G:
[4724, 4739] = 4724.70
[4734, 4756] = 4742.14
